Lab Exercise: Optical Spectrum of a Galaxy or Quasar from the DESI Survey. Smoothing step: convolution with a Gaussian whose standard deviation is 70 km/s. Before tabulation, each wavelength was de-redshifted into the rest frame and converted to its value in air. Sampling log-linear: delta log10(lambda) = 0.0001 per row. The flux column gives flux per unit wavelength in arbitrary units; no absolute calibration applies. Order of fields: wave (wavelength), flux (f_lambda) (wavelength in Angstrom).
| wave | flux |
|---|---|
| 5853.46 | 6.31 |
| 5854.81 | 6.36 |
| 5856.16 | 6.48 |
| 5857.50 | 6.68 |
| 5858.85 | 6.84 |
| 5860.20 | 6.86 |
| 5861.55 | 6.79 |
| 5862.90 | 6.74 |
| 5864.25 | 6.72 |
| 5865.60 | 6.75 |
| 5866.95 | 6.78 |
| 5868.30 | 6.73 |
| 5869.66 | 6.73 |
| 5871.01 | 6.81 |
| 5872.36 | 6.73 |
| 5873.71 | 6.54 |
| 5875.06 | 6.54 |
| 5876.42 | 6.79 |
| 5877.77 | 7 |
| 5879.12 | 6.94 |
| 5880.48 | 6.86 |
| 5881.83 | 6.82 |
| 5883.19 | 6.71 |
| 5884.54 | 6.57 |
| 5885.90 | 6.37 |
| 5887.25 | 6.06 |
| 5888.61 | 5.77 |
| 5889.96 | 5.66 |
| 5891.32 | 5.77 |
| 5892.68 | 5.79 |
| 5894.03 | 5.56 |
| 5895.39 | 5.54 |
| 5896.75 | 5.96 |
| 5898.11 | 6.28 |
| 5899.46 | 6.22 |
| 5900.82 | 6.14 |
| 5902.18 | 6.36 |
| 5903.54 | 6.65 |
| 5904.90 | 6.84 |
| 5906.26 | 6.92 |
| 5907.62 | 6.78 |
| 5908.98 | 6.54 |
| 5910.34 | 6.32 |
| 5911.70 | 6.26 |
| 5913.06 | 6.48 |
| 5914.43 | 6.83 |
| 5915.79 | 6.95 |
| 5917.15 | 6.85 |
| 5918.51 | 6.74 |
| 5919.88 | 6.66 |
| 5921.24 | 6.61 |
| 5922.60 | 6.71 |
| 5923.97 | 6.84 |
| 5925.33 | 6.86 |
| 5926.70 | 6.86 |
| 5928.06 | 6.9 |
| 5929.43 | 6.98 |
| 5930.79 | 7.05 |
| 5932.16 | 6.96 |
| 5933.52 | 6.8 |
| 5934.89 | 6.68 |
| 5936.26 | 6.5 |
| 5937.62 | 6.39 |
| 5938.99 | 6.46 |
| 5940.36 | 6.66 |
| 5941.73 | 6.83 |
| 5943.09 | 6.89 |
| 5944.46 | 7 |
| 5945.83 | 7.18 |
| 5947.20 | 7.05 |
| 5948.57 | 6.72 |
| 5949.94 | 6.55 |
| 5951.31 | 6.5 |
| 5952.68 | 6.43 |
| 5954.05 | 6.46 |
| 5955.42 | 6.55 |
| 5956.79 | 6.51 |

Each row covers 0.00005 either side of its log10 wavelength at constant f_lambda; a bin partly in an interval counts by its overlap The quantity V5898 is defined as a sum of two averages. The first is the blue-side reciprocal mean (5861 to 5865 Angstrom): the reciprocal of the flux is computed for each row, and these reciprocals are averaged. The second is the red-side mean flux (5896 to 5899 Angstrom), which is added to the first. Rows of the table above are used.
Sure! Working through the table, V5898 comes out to 6.27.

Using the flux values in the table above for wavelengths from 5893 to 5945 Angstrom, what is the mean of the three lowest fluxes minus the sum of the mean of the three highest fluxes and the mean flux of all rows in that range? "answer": -7.92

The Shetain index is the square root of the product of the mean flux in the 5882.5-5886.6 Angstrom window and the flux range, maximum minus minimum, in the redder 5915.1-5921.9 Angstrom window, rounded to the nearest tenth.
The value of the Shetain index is 1.5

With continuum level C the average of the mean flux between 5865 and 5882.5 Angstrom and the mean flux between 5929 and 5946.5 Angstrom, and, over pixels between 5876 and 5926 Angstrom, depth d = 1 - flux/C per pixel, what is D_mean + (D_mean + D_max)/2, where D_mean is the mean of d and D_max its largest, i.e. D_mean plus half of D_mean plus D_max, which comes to 0.16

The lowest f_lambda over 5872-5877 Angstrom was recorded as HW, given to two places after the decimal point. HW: 6.54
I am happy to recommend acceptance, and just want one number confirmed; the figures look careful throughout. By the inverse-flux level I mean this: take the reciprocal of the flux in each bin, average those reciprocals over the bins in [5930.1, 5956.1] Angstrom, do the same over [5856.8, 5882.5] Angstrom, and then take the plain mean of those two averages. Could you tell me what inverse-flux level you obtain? 0.148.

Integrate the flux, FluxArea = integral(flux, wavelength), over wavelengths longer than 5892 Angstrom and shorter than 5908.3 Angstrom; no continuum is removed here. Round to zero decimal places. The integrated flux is 102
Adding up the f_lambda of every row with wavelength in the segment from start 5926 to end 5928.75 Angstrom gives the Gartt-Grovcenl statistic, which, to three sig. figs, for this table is 13.8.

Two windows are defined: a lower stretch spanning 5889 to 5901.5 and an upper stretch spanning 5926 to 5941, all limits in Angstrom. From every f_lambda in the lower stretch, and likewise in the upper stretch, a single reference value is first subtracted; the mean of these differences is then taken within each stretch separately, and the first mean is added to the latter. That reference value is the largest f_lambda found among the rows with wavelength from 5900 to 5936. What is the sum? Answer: -1.5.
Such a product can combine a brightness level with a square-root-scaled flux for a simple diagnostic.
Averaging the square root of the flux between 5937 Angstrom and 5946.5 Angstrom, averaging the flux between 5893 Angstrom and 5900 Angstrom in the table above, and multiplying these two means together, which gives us 15.4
